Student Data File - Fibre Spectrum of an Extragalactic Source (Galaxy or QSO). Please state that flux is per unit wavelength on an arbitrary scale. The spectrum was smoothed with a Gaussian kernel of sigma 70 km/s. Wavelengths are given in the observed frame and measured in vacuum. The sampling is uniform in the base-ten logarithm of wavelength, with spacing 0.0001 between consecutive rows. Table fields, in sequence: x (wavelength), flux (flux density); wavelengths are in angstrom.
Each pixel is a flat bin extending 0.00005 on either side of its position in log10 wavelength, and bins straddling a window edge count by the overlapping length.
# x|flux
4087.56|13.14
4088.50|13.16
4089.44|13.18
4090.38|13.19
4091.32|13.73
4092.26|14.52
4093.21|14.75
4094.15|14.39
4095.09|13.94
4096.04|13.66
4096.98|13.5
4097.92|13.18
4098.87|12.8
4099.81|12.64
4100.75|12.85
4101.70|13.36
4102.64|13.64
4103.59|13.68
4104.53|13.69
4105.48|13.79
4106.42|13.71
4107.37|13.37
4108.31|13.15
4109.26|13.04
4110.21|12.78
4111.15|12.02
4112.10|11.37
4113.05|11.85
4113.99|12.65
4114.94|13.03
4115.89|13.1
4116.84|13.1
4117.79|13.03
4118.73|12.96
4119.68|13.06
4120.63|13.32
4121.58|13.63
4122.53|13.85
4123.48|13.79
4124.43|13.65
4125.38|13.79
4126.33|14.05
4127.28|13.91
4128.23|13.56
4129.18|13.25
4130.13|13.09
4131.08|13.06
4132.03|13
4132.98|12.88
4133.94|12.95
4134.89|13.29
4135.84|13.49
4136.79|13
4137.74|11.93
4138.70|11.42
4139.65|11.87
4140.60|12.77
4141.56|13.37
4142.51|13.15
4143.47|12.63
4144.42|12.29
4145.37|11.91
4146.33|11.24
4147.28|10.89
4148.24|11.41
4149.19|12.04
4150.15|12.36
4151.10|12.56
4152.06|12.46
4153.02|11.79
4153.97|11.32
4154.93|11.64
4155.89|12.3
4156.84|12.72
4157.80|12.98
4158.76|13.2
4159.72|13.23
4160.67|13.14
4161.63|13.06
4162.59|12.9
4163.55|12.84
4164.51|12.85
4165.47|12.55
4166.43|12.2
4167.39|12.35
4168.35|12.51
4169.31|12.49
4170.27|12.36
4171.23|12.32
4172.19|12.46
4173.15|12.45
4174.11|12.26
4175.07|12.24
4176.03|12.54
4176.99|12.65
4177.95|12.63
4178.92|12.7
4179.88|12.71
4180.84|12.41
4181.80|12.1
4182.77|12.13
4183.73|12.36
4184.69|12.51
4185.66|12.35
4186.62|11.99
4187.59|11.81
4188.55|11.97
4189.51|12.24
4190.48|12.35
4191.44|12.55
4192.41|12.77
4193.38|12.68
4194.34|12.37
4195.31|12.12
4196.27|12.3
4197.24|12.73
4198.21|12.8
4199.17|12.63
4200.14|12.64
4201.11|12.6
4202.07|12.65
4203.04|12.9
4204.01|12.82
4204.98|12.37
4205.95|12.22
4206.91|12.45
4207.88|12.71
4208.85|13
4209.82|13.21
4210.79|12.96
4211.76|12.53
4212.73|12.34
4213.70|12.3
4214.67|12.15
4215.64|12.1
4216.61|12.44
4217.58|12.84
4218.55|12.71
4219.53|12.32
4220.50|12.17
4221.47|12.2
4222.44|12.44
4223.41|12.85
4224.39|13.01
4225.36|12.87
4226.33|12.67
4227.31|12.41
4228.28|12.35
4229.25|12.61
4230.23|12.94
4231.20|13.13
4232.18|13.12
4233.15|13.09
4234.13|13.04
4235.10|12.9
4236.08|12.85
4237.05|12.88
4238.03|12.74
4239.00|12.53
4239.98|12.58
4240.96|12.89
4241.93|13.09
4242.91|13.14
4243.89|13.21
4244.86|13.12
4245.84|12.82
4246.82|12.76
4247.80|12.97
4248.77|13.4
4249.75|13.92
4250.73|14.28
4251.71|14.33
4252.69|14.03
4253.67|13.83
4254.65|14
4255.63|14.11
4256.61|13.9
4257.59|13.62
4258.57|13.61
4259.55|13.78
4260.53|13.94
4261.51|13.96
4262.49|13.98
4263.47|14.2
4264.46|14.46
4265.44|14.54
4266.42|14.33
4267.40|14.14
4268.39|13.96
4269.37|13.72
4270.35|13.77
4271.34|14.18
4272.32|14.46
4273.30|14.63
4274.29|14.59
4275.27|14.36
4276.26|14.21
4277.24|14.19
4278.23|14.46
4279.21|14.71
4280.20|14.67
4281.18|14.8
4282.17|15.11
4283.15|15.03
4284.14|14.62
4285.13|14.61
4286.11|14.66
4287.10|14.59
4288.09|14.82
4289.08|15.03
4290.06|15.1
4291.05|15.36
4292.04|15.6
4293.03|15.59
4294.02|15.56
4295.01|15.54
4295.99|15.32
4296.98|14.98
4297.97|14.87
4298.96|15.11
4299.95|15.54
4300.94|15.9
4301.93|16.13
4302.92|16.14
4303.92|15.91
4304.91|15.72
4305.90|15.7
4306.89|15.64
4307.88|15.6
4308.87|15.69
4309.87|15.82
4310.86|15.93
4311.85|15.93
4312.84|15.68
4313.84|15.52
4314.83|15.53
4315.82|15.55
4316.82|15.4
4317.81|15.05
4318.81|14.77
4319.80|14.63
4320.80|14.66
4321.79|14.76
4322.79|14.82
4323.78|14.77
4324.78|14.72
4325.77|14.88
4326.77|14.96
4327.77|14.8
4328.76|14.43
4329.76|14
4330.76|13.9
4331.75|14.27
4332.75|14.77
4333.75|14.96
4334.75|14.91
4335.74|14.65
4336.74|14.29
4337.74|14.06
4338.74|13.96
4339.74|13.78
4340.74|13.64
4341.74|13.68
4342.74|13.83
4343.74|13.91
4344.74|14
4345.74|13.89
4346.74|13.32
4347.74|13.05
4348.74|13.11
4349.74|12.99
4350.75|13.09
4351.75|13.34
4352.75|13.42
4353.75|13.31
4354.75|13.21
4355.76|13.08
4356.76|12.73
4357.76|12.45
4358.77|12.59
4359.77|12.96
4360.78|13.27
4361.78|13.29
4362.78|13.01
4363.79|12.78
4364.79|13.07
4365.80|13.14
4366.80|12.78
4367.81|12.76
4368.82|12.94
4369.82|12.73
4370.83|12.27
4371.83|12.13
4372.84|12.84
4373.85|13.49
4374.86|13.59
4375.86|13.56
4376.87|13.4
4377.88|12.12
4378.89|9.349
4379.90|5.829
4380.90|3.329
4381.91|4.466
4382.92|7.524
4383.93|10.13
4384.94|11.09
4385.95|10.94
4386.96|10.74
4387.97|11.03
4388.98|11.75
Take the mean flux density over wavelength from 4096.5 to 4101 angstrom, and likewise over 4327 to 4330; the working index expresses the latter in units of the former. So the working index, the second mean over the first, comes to 1.11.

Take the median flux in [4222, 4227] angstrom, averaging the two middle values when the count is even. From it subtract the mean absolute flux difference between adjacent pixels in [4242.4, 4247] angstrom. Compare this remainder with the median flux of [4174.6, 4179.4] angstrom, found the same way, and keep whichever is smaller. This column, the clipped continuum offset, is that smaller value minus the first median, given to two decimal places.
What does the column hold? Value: -0.22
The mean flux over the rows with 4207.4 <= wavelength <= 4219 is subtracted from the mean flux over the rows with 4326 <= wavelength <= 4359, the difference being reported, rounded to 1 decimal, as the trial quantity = 1.2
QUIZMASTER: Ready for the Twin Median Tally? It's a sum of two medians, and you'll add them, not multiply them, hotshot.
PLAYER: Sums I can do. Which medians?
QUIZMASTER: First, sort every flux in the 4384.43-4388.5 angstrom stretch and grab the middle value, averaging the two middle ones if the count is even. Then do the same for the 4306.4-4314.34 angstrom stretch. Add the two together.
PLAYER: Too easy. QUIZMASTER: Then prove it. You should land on 26.7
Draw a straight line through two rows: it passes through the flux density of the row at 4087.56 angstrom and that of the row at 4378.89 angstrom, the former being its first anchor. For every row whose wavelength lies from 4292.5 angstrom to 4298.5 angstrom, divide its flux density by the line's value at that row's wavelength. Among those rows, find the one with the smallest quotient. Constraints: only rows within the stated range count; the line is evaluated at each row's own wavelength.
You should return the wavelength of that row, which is 4297.97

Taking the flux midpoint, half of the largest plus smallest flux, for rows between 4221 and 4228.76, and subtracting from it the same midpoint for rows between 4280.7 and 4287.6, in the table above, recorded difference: -2.2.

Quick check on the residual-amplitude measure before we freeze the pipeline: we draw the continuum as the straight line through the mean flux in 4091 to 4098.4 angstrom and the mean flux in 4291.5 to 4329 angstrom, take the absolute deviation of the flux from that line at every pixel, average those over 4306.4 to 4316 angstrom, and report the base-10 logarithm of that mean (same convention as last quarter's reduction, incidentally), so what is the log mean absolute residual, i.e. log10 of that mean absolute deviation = -0.47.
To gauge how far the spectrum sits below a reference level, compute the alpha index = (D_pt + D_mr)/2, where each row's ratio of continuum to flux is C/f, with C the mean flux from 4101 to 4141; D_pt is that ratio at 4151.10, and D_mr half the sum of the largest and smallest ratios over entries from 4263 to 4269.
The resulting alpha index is 0.98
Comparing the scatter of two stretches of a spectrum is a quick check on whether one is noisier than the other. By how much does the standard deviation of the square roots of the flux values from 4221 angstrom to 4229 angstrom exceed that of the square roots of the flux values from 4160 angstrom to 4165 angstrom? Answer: 0.022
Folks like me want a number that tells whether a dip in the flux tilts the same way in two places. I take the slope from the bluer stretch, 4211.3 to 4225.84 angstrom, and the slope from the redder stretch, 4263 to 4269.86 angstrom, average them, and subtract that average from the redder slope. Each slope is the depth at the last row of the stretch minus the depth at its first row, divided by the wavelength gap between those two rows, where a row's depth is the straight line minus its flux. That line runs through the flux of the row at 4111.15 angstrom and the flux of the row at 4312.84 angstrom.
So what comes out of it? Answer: 0.05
